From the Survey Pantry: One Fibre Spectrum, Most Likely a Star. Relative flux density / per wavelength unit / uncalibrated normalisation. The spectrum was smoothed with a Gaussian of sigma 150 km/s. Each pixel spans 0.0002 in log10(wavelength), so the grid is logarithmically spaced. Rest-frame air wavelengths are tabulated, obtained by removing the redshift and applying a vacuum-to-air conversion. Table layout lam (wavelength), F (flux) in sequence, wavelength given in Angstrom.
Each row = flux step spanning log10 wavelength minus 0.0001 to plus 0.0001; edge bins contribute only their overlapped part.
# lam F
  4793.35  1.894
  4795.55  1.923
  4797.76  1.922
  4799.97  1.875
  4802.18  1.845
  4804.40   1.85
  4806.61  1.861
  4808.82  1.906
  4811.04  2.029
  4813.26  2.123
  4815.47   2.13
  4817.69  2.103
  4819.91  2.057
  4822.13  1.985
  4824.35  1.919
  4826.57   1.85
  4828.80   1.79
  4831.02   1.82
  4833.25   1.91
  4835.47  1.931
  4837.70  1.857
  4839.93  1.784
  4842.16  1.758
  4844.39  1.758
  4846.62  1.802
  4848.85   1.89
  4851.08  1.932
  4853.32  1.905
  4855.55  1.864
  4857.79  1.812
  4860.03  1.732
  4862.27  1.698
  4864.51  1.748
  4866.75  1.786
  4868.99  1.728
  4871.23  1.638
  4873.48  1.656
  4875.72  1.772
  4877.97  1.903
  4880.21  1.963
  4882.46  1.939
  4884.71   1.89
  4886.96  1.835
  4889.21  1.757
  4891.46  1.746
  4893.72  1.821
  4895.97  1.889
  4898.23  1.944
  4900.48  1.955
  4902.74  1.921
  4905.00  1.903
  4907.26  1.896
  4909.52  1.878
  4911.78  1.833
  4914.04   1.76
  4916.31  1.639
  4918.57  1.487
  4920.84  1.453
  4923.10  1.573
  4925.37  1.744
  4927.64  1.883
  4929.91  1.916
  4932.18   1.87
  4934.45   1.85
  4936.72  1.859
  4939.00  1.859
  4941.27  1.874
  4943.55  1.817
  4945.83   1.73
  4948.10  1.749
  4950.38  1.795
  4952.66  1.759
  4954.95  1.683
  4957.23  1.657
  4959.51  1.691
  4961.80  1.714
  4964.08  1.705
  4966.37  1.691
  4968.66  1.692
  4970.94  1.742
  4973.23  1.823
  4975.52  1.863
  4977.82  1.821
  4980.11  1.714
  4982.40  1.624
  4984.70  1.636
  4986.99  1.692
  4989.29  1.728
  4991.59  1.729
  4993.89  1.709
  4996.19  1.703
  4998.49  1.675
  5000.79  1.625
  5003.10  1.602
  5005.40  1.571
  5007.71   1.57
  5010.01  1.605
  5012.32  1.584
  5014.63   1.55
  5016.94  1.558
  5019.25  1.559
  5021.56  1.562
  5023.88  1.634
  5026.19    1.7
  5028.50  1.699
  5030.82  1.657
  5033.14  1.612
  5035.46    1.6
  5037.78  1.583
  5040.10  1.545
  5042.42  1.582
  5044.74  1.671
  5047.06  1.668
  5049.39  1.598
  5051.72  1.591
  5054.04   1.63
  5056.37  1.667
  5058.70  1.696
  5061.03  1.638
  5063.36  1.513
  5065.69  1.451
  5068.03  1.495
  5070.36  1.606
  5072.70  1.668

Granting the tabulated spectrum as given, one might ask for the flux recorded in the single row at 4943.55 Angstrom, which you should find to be 1.817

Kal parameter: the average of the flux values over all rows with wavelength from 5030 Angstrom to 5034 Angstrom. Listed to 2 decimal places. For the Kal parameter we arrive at 1.63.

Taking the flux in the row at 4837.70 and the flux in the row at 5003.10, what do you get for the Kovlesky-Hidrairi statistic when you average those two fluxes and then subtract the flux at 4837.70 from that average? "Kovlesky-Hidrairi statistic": -0.13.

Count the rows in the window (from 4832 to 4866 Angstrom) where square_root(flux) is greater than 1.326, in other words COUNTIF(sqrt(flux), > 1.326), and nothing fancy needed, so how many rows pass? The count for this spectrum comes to 10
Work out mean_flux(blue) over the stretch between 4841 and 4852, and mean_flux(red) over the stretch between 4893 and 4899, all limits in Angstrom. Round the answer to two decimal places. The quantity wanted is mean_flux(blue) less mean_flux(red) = -0.06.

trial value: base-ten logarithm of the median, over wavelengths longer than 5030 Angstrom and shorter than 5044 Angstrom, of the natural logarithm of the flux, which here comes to -0.33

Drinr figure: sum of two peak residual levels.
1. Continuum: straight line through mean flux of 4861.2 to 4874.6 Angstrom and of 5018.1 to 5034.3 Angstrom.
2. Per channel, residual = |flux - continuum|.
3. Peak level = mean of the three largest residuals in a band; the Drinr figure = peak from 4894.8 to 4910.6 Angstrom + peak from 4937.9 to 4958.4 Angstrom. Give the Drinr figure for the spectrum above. 0.42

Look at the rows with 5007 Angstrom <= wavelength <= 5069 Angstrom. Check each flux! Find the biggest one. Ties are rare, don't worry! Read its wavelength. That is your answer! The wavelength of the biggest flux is 5026.19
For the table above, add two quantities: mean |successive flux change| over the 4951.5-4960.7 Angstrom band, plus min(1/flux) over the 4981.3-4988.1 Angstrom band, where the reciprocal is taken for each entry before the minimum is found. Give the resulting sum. 0.636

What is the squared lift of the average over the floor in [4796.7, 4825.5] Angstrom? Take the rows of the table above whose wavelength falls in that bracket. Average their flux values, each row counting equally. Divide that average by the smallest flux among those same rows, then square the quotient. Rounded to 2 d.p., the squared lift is 1.14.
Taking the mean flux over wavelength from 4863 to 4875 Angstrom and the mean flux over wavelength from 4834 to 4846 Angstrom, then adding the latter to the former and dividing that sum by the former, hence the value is 2.06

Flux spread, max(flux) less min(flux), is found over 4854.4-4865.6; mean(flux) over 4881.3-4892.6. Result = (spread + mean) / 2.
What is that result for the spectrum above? 1.00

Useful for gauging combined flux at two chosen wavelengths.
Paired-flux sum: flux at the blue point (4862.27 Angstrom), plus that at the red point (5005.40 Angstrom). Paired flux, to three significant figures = 3.27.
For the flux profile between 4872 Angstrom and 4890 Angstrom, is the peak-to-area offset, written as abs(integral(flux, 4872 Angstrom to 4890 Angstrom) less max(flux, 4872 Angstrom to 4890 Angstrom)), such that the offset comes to 31.1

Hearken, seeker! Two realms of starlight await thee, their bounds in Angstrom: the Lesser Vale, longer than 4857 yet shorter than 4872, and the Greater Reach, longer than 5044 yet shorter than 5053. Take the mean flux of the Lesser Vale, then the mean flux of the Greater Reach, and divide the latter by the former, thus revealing 0.94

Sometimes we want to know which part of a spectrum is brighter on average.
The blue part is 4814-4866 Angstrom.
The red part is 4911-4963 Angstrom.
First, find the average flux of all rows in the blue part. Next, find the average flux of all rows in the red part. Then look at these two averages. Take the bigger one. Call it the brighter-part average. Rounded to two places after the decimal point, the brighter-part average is 1.87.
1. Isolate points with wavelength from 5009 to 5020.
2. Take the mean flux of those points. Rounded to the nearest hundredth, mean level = 1.57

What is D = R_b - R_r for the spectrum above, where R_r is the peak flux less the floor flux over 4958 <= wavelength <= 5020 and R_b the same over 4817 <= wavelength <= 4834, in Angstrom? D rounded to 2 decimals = 0.00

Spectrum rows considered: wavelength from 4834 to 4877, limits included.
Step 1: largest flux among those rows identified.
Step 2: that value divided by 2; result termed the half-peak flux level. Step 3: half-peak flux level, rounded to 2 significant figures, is 0.97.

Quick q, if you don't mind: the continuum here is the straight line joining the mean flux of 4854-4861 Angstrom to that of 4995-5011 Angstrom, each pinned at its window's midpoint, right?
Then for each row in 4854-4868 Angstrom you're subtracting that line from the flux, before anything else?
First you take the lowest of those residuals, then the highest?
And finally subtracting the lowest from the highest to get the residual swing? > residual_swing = 0.16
